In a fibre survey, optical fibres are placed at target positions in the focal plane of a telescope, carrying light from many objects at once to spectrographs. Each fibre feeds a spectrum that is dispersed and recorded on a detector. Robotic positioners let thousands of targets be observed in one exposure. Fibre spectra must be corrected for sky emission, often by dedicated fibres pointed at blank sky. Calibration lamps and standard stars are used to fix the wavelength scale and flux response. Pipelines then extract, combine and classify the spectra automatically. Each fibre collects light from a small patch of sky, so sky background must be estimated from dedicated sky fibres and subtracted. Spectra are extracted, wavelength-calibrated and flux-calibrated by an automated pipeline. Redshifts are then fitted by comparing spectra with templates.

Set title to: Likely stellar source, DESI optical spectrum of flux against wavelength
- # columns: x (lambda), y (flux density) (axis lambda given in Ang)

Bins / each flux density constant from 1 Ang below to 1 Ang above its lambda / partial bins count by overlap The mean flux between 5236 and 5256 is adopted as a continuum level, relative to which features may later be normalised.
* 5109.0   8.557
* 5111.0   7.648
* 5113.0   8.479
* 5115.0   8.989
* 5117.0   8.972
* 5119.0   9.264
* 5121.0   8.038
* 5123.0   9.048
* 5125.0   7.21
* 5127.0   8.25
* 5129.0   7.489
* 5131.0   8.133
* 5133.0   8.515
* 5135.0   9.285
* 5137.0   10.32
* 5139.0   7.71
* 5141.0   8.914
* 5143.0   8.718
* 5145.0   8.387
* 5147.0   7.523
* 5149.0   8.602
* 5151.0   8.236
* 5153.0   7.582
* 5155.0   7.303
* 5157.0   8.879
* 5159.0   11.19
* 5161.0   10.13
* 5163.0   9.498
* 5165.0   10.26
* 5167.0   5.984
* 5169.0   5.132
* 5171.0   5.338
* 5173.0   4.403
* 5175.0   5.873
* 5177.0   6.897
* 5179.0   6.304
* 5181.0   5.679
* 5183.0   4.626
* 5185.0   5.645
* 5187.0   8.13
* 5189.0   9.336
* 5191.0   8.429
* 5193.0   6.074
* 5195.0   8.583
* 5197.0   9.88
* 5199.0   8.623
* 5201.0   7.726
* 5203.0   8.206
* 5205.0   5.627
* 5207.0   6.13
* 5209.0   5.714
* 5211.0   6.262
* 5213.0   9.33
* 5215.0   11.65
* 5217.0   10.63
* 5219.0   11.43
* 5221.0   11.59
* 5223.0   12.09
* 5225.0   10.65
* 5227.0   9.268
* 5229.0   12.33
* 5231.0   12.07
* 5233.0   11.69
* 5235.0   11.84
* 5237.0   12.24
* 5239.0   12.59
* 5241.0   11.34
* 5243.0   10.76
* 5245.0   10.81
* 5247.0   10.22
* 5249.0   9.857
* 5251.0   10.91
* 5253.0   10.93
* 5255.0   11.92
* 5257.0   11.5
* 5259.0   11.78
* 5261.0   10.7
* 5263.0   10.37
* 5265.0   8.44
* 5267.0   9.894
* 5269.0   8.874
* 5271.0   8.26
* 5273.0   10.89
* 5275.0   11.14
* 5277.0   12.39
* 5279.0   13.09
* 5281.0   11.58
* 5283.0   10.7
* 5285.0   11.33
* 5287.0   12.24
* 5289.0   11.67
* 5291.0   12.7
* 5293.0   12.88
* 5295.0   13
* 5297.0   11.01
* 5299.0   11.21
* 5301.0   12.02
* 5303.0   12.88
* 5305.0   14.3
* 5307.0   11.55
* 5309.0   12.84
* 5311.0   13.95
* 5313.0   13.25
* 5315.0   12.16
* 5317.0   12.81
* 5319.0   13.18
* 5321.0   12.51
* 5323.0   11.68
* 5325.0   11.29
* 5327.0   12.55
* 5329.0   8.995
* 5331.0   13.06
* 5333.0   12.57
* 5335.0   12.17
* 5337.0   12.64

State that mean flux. 11.2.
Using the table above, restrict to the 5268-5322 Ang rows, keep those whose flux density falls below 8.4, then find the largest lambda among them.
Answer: 5271.0 Ang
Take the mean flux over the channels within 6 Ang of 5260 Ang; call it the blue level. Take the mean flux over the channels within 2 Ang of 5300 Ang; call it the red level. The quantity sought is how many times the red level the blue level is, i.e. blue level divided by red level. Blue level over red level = 0.93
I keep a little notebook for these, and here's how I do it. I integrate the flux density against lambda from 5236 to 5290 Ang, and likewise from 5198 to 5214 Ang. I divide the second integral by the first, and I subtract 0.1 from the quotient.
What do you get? 0.1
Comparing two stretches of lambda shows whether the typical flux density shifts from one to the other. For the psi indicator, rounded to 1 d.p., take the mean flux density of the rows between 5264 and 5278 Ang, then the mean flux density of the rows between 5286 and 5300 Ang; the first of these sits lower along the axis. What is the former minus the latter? -2.1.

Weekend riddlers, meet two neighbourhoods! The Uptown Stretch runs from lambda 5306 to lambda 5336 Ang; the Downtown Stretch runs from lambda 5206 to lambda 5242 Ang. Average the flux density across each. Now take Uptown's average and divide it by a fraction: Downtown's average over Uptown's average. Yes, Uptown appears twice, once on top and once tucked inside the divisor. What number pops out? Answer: 14.4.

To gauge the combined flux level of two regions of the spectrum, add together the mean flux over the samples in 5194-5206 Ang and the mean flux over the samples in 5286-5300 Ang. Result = 20.2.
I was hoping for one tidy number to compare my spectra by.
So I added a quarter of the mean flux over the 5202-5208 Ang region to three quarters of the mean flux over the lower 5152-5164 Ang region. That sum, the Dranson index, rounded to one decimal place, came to 8.5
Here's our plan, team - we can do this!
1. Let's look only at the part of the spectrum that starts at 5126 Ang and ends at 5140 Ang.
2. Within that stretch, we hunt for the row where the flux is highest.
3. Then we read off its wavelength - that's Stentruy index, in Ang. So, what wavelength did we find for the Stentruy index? 5137.0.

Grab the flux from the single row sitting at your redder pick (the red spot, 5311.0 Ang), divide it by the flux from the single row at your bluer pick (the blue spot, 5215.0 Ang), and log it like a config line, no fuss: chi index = 1.20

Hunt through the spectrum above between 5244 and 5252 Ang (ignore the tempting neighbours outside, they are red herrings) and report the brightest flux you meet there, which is 10.91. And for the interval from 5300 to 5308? 14.3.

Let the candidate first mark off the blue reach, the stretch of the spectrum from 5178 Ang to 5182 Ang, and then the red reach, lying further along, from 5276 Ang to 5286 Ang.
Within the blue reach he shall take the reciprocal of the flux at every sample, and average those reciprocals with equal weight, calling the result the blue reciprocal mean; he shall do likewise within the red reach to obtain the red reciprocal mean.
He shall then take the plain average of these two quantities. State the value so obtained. 0.13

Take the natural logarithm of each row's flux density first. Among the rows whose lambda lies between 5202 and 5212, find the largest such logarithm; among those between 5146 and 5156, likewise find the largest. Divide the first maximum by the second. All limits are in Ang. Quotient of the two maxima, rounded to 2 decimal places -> 0.98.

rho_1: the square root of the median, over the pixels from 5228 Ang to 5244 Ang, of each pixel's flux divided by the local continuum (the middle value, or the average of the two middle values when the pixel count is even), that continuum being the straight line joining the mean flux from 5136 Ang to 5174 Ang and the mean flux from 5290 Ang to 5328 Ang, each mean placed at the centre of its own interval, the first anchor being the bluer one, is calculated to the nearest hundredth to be 1.07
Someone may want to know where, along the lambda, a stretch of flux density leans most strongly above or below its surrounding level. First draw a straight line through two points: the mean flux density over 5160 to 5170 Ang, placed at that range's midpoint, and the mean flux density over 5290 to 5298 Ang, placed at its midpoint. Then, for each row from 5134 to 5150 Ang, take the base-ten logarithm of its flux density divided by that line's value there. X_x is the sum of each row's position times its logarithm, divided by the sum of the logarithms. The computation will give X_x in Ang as 5139.8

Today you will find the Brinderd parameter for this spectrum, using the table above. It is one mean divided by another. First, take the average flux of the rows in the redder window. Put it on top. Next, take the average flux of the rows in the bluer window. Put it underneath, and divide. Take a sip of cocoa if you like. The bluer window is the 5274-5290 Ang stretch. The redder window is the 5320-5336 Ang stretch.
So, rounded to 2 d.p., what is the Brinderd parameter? 1.01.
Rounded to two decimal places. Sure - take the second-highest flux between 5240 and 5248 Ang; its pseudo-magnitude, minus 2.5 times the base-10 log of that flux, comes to -2.58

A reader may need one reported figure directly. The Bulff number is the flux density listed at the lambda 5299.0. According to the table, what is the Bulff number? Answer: 11.21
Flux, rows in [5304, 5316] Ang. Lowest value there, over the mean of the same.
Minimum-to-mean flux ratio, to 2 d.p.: 0.89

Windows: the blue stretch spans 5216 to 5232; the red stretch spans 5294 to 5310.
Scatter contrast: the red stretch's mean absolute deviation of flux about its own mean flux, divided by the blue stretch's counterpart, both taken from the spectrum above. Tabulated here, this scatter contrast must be 1.1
